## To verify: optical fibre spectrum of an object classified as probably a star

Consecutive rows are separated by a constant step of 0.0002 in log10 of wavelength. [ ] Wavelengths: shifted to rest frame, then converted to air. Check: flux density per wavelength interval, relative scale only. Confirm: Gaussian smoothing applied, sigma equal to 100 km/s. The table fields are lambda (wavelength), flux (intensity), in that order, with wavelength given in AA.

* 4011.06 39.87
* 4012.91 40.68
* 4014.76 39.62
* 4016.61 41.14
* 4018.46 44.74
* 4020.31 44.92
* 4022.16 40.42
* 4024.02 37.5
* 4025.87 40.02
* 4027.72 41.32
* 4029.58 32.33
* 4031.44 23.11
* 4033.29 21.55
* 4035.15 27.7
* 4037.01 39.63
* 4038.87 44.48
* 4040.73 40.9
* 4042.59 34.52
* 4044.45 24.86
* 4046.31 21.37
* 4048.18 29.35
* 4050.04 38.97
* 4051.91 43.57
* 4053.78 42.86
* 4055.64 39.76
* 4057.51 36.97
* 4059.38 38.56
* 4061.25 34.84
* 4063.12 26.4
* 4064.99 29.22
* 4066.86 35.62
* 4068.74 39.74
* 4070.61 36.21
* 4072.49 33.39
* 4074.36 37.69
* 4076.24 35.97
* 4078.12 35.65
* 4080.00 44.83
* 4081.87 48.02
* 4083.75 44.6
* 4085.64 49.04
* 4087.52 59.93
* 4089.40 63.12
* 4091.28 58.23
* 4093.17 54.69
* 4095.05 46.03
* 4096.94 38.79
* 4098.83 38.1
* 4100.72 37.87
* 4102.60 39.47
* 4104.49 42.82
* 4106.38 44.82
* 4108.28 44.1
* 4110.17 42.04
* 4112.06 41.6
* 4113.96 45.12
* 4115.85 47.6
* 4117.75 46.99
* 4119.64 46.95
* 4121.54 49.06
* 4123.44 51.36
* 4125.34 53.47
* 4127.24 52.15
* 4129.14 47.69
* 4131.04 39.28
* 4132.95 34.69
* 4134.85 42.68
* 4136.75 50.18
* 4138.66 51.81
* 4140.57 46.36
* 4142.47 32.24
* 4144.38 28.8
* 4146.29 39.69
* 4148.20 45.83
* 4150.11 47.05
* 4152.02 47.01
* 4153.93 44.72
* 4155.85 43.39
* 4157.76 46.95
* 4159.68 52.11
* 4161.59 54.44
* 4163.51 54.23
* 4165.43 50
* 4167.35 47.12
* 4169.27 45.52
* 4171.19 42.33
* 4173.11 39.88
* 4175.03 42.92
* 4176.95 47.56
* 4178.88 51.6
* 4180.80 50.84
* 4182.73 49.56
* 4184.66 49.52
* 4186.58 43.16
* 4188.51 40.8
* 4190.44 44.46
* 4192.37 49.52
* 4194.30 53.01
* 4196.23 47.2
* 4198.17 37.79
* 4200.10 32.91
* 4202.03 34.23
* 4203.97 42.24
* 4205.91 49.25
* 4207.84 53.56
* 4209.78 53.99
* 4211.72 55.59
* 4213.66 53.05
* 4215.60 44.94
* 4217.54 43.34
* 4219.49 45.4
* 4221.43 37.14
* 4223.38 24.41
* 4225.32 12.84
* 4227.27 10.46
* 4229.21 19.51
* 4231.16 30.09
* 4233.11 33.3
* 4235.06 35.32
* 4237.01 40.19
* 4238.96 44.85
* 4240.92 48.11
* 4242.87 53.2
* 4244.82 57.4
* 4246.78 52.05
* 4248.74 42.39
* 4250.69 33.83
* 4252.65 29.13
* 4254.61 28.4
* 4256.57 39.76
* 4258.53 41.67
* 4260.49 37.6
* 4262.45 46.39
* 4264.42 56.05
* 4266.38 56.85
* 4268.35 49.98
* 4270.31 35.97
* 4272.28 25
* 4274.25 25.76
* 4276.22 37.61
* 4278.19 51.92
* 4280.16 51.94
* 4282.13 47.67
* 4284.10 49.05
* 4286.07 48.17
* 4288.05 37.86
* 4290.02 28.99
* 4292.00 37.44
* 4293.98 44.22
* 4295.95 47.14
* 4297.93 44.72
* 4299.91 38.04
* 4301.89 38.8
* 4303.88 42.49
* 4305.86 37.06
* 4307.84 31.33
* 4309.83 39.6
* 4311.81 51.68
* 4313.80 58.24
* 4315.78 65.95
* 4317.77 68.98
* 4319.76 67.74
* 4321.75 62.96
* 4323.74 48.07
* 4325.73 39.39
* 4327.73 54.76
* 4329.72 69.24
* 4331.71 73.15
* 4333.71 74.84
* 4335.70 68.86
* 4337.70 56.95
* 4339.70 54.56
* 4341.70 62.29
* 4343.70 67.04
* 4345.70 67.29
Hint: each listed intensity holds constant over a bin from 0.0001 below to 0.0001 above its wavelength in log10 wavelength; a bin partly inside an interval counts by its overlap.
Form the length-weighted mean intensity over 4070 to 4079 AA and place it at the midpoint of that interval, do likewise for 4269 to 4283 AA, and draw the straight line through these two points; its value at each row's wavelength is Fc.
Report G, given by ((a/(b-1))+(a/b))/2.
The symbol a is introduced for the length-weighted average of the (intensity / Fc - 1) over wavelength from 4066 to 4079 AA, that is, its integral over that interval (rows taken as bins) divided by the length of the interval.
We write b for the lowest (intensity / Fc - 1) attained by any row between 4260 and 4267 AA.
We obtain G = -0.2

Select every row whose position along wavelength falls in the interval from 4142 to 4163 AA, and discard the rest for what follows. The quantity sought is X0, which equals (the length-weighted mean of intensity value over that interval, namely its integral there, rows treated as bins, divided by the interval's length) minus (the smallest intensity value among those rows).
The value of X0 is 16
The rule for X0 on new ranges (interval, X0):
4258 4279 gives 17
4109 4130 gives 6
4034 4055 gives 14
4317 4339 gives 23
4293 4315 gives 12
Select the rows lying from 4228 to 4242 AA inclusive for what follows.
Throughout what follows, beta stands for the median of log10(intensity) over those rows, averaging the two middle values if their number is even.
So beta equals 1.55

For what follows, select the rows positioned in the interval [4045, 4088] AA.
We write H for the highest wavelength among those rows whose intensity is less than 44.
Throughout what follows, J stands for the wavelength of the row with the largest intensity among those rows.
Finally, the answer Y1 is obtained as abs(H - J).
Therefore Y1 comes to 9.4 AA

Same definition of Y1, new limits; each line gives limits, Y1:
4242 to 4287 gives 31.4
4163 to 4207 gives 40.5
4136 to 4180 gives 13.4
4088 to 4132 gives 41.6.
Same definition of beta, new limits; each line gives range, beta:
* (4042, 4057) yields 1.56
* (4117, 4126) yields 1.69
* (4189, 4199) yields 1.67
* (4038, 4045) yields 1.57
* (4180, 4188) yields 1.69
